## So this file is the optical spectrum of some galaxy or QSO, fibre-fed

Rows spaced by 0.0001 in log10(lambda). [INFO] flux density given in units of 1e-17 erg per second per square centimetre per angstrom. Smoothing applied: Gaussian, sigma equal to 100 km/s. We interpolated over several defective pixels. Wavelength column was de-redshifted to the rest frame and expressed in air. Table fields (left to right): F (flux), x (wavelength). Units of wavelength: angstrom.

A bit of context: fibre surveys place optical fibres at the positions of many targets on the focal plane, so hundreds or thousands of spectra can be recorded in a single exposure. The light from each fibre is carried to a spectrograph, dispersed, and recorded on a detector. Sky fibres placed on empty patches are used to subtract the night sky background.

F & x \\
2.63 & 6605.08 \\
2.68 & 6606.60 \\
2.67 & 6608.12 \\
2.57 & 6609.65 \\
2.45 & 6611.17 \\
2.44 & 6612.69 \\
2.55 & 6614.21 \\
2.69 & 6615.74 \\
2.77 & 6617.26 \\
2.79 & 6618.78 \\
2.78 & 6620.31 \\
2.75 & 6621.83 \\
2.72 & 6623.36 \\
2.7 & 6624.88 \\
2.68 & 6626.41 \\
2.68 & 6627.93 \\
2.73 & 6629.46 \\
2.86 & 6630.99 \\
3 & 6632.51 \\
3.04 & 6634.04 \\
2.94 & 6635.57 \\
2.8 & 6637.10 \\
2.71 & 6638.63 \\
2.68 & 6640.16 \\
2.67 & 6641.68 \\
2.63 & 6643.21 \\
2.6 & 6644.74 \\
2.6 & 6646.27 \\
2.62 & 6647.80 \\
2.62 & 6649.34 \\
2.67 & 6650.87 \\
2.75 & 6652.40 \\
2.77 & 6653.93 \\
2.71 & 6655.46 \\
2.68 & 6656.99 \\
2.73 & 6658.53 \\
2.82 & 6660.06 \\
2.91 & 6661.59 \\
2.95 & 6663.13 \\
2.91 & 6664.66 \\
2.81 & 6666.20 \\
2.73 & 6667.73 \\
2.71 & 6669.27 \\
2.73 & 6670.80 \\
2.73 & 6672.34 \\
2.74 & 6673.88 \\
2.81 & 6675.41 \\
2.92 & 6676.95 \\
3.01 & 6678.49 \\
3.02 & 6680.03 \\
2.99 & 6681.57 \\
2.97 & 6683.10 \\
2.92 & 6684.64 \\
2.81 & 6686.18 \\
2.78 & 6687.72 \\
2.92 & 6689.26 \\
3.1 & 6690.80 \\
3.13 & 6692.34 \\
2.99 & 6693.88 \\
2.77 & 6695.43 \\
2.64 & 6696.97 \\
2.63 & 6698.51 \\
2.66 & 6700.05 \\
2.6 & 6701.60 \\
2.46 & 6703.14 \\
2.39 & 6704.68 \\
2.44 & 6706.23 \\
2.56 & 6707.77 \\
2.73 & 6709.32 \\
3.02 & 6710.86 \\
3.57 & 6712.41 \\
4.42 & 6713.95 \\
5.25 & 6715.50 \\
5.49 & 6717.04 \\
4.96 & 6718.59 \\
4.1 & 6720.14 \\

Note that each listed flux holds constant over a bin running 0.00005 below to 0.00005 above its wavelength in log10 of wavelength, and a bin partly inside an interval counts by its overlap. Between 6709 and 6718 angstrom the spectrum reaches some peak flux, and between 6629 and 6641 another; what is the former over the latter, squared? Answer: 3.3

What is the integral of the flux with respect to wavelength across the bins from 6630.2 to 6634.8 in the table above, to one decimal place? 13.6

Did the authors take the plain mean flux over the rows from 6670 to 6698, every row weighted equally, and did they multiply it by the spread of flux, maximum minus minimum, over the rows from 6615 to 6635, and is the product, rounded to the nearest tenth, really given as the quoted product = 1.0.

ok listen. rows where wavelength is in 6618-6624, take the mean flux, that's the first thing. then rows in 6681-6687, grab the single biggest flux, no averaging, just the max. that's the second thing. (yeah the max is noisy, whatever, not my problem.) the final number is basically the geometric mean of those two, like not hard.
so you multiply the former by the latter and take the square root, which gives 2.87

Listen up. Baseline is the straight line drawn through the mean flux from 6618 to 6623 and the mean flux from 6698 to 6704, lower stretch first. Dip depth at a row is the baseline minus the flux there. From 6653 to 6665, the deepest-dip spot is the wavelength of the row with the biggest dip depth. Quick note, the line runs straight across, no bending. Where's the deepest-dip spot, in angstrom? 6656.99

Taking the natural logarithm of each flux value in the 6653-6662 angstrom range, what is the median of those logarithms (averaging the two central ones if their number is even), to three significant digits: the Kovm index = 1.01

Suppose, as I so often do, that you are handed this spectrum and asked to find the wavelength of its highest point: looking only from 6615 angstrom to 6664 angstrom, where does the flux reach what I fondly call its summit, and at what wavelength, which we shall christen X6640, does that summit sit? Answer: 6634.04 angstrom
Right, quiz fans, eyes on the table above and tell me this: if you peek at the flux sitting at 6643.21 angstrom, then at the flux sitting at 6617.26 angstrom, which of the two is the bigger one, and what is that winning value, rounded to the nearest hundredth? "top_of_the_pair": 2.77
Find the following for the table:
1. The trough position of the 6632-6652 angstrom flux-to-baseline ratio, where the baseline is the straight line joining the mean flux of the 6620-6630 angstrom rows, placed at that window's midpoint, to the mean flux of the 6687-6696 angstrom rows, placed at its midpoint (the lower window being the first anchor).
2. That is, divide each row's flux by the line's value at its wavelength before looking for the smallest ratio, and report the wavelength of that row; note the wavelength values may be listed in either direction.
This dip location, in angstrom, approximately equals 6646.27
